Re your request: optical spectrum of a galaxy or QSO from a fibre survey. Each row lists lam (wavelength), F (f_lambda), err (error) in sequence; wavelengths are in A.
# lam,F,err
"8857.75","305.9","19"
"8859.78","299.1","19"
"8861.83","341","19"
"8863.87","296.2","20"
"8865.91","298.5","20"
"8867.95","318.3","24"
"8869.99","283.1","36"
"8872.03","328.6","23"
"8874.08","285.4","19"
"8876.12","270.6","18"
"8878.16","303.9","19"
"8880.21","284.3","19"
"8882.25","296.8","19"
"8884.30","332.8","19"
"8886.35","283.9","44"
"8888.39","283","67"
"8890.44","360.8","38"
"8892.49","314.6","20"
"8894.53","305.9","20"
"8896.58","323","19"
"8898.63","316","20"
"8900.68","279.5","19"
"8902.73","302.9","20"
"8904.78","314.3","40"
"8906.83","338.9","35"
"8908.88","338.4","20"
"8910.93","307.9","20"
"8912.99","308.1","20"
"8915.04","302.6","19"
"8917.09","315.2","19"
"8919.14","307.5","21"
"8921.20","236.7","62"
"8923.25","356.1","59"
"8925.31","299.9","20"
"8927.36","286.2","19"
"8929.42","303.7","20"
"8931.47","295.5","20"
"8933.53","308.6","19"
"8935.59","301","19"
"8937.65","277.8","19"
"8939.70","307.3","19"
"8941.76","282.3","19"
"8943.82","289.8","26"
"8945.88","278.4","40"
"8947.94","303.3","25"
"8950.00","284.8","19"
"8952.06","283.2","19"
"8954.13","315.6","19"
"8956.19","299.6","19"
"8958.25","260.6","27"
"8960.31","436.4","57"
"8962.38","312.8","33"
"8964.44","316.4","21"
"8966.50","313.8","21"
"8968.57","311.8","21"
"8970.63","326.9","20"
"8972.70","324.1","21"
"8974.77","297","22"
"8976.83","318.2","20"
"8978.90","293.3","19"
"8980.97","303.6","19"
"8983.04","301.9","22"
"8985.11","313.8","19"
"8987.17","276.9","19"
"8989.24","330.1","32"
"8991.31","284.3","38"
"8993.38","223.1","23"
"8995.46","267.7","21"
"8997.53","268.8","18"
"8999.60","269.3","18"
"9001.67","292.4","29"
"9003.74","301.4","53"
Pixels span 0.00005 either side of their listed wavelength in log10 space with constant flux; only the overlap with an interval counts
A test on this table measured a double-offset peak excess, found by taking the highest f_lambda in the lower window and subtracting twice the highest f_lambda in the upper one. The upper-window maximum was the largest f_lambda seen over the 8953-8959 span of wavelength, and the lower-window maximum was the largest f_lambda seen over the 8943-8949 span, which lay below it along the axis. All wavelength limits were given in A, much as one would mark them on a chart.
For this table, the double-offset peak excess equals -328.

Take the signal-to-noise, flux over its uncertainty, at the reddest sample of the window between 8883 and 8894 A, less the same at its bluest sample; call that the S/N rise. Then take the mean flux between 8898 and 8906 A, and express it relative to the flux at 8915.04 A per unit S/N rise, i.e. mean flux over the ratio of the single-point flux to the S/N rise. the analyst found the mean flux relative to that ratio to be -2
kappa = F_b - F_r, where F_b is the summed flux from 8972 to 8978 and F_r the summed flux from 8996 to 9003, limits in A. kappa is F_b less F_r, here 109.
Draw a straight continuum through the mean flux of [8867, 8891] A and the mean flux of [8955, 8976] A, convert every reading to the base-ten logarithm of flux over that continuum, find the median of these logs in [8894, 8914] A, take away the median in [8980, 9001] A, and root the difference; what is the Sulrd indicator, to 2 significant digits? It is 0.26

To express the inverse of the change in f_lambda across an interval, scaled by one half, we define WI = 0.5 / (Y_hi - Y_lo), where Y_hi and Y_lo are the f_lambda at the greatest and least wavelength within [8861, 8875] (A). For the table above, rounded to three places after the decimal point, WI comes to -0.009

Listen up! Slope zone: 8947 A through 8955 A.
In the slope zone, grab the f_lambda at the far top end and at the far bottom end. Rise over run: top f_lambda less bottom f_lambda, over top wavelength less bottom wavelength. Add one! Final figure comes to 3.0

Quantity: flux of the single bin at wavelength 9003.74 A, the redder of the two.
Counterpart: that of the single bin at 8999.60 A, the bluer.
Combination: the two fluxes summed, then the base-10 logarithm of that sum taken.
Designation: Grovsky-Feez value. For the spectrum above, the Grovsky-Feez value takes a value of 2.76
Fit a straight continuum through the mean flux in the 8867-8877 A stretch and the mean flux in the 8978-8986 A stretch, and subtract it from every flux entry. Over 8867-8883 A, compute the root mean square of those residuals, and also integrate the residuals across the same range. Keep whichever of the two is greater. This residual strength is 18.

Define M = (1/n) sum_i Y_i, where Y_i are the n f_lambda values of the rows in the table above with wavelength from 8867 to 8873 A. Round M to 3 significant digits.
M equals 310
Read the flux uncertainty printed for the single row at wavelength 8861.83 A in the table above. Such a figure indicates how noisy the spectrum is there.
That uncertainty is 19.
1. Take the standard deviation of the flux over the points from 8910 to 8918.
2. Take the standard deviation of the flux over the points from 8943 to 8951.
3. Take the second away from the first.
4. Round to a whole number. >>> -5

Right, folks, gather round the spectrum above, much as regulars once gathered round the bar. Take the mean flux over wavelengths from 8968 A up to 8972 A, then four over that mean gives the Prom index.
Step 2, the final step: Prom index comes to 0.0125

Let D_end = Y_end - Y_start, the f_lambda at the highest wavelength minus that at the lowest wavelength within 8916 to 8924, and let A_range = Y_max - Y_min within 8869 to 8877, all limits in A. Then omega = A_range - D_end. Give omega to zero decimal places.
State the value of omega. 17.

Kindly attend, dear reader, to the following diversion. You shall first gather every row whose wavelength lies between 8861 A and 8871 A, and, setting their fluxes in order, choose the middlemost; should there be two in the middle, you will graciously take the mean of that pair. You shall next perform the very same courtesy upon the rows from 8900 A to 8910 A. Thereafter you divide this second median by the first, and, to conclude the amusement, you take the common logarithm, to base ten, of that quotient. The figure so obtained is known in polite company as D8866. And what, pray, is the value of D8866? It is 0.022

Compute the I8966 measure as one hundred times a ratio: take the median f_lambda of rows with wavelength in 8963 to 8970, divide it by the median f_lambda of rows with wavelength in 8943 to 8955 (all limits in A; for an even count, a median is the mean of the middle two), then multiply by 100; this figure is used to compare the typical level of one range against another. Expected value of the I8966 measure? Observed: 109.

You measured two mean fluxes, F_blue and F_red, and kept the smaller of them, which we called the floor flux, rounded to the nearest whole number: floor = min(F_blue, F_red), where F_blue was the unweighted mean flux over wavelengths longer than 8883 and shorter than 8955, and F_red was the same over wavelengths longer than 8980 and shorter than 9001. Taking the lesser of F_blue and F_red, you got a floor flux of 284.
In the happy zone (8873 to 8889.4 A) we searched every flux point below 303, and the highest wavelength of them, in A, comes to 8888.39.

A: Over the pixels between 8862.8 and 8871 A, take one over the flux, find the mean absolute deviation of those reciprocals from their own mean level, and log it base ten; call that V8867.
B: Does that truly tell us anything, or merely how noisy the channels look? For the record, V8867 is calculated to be -4.0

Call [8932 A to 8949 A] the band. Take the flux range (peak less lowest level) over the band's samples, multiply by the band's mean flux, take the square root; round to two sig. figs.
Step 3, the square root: 95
